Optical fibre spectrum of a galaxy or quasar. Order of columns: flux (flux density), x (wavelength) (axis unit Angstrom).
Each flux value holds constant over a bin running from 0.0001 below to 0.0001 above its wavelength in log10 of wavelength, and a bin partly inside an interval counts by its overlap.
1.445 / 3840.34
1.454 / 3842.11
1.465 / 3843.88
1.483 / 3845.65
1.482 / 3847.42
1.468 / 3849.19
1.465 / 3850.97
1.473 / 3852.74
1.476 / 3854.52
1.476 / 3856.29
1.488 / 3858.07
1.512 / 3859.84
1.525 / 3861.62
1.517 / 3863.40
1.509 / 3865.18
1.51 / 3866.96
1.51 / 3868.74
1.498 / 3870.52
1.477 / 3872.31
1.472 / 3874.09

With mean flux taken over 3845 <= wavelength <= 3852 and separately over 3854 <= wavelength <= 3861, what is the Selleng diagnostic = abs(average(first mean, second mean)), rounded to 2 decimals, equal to 1.48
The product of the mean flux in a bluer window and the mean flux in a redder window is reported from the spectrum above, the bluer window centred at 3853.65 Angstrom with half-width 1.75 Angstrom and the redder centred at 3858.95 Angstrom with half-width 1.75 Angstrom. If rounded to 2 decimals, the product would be 2.21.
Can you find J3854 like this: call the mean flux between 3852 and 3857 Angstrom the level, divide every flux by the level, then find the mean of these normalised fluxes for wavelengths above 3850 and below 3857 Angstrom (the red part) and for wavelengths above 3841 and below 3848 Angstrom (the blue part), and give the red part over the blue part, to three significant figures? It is 1.00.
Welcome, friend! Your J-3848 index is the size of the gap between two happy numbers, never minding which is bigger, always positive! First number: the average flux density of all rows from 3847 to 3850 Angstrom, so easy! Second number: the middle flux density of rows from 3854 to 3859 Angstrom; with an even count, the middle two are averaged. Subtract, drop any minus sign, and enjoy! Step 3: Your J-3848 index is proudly 0.001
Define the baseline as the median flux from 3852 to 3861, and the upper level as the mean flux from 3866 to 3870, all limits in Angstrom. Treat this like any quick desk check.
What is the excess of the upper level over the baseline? 0.034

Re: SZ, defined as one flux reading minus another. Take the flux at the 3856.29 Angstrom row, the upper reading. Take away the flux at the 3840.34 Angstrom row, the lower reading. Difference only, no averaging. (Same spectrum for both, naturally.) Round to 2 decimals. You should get 0.03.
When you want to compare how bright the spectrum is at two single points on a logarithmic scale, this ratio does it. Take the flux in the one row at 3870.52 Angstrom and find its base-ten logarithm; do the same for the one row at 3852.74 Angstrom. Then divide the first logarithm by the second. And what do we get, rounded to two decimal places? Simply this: 1.04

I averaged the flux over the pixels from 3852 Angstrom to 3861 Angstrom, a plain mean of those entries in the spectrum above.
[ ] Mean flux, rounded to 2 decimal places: 1.49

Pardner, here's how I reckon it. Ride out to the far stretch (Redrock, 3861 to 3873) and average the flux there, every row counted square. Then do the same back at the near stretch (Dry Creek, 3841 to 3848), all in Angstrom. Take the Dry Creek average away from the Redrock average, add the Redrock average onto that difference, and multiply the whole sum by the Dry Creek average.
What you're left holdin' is 2.27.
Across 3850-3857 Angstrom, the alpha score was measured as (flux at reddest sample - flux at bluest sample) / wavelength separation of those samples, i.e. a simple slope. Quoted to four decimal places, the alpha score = 0.0021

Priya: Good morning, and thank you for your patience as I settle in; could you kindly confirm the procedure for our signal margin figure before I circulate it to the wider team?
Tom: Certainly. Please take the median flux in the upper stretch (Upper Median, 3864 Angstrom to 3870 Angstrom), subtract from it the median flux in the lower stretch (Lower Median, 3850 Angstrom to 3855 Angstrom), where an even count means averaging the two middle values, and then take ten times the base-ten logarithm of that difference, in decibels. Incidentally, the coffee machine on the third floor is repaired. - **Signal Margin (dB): -14.3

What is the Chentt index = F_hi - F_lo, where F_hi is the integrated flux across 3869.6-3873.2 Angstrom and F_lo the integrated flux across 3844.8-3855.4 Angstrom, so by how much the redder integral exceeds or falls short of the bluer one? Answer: -10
